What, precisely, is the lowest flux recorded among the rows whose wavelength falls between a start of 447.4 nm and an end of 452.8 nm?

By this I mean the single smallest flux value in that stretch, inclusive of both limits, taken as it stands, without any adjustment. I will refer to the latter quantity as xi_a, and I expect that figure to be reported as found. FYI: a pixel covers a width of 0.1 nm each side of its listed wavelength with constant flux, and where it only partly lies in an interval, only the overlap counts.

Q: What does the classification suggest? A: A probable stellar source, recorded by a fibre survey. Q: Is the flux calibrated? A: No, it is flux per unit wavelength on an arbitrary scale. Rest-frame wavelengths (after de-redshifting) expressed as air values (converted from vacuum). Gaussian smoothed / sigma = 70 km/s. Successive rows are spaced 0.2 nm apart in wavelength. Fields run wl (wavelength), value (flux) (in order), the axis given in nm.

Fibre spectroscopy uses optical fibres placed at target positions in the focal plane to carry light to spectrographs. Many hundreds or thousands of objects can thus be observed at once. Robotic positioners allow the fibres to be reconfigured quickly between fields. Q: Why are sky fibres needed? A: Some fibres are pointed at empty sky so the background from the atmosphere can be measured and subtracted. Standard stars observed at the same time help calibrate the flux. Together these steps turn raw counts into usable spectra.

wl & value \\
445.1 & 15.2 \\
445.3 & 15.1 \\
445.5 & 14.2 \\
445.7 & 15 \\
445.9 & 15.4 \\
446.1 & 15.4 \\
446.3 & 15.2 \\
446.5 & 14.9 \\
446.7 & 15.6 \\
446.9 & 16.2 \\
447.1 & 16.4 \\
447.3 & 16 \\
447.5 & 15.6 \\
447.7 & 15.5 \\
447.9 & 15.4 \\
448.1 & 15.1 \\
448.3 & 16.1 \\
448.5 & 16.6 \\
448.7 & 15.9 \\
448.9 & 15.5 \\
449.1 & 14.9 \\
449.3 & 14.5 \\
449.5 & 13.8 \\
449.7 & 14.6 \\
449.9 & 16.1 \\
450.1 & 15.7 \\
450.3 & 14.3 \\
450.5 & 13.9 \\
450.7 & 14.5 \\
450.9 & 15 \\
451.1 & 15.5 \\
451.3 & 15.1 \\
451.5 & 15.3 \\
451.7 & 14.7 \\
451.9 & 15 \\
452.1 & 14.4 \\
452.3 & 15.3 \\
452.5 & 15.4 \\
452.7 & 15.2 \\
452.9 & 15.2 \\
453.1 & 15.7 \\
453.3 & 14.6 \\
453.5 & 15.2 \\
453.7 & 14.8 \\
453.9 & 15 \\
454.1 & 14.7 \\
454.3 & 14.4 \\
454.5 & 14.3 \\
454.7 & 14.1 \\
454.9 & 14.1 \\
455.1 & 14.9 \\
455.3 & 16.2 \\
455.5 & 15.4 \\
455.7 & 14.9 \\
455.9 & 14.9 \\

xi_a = 13.8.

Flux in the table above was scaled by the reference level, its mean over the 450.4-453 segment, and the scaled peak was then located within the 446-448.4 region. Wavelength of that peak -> 447.1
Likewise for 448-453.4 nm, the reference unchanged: 448.5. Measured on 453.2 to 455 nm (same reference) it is 453.5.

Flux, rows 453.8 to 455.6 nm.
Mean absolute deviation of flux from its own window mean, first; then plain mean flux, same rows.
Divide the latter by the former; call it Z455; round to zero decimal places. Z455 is 28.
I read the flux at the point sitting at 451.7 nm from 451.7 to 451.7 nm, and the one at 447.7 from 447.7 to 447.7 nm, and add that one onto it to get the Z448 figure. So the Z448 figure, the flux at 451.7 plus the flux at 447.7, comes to 30.2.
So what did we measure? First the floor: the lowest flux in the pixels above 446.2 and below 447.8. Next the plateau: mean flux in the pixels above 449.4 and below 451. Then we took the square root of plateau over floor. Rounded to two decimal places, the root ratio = 0.99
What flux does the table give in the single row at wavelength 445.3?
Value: 15.1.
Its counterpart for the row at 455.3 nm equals 16.2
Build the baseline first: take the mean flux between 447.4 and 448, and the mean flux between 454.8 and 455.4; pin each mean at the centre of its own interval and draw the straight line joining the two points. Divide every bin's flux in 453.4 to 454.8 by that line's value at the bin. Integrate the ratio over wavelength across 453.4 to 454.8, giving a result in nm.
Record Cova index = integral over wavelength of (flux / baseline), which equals 1.36 nm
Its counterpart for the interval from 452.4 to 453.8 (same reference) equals 1.40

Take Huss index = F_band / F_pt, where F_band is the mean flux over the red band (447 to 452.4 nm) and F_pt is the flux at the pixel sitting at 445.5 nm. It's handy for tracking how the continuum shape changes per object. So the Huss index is 1.07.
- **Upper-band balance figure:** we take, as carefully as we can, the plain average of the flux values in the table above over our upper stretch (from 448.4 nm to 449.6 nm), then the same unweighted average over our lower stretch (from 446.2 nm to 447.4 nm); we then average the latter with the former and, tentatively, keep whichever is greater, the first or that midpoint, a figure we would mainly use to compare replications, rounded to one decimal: 15.5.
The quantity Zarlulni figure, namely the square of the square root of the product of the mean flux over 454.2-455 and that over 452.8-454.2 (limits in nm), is 214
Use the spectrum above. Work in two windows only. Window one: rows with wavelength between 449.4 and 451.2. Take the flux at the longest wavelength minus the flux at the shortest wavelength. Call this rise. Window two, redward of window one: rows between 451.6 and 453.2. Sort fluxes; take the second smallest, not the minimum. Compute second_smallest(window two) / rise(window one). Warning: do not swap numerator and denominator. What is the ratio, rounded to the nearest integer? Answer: 9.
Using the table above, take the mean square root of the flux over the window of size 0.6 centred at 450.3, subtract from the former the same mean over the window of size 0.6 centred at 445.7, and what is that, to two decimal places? -0.03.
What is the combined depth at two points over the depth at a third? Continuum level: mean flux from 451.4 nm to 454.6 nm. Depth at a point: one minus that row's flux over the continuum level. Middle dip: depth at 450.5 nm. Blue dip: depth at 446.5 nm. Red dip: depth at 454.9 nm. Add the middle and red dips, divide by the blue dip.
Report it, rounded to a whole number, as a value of 38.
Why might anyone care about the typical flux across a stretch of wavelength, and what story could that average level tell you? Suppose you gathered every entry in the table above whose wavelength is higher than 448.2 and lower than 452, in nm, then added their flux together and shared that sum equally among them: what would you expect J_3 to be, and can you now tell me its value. 15.1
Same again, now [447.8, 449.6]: 15.3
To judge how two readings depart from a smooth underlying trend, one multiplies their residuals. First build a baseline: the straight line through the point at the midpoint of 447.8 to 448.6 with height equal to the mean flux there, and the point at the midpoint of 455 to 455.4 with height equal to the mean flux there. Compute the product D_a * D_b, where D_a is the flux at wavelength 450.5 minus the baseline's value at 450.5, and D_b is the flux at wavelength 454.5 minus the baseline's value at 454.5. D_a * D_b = 2.3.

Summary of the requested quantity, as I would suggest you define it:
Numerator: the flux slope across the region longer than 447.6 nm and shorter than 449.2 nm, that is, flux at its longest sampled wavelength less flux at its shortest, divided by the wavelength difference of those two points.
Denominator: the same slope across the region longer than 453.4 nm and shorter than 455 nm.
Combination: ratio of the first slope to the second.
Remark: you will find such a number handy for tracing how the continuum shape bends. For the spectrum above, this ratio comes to 0.5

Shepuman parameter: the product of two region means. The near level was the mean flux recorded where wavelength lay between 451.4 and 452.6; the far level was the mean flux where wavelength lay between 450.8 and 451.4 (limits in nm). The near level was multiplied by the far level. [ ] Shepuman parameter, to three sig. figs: 228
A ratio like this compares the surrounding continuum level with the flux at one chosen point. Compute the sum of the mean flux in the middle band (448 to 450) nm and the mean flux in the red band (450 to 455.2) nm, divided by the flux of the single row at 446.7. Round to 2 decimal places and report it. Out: 1.93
